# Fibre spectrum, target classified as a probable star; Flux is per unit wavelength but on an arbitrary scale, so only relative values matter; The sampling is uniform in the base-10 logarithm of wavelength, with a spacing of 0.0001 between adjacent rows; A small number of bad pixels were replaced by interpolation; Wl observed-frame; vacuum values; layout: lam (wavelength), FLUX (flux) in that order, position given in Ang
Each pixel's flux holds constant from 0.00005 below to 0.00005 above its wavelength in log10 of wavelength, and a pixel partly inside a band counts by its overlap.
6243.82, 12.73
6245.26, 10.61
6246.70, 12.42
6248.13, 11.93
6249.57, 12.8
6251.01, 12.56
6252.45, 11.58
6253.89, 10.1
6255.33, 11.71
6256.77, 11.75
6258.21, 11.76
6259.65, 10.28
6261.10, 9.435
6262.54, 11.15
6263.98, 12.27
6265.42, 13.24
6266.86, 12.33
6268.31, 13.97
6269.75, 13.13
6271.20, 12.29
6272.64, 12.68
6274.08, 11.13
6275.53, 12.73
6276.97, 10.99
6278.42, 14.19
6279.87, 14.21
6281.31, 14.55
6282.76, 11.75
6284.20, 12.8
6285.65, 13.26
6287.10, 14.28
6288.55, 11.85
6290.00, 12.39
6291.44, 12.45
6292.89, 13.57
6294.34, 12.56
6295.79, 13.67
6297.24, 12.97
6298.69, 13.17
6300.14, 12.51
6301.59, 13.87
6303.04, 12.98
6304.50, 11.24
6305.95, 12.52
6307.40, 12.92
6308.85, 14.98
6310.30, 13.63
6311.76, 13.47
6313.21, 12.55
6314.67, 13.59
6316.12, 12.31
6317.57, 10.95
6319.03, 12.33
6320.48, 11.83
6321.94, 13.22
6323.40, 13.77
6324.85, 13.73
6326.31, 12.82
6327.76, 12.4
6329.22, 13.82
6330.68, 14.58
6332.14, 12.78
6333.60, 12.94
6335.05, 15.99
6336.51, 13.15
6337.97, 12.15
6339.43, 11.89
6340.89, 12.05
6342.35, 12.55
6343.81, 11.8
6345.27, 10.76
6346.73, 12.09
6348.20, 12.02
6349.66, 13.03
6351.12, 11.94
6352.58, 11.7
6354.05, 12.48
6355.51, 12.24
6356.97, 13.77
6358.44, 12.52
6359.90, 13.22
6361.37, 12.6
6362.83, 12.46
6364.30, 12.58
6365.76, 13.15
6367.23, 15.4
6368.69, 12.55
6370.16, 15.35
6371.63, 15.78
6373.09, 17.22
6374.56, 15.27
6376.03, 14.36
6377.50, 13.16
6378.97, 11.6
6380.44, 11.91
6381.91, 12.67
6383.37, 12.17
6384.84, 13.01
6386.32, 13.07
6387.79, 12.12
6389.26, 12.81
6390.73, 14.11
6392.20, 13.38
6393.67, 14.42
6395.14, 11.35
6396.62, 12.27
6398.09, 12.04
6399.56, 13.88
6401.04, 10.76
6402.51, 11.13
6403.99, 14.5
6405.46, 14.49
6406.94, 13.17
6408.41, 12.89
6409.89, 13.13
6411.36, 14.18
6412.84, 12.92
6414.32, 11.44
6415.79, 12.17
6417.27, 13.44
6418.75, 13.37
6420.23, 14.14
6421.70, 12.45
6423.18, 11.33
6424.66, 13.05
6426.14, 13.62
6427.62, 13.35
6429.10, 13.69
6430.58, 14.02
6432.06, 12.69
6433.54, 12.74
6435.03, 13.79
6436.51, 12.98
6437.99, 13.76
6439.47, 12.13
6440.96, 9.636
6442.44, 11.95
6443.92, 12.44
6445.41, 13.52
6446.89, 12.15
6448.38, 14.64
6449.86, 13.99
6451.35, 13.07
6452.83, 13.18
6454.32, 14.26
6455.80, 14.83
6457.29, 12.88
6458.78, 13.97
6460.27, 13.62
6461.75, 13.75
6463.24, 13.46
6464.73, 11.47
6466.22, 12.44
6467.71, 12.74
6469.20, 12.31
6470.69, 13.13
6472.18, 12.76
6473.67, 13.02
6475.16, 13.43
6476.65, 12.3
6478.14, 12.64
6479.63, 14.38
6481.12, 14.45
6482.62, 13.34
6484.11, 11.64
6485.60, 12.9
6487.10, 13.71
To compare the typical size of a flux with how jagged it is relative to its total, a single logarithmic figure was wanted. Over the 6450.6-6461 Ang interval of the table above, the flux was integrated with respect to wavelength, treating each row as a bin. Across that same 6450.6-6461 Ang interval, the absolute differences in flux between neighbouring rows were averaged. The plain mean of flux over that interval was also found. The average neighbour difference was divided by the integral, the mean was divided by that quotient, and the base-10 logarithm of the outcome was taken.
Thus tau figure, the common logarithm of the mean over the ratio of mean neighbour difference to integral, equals 3.36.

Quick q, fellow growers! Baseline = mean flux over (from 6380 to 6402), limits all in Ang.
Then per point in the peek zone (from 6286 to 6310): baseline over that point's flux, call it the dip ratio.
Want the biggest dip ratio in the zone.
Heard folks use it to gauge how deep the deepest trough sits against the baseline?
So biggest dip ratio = 1.13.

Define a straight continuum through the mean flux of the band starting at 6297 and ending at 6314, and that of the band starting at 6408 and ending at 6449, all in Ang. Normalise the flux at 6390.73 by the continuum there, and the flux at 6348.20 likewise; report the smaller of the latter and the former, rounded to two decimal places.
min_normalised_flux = 0.92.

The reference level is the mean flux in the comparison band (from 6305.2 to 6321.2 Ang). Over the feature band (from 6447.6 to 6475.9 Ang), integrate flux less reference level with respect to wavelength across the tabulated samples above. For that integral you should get 14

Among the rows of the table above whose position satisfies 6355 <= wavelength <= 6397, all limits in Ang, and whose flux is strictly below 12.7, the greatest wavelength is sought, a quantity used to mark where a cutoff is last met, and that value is 6396.62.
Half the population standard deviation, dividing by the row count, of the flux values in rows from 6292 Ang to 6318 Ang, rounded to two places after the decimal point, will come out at 0.46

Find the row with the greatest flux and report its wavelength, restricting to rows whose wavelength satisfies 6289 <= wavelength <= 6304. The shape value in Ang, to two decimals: 6301.59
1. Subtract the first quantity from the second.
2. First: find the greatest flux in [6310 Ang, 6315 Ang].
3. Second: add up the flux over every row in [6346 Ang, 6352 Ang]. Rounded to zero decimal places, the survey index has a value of 35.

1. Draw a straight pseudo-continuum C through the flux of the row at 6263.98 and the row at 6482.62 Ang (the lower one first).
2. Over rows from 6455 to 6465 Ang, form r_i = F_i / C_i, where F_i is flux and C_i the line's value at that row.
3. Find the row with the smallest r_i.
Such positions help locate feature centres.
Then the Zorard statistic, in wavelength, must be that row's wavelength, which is 6464.73 Ang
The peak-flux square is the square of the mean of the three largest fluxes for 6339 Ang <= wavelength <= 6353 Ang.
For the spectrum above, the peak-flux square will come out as 158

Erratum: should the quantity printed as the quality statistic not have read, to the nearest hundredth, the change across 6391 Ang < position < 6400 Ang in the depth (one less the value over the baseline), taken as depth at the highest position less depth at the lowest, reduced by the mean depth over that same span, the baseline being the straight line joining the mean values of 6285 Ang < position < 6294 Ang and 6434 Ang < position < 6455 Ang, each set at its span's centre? -0.04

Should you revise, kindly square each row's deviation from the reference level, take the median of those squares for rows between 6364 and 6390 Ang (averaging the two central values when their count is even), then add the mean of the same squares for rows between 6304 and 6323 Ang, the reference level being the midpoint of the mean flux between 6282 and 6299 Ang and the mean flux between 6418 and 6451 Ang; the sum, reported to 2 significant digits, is 1.7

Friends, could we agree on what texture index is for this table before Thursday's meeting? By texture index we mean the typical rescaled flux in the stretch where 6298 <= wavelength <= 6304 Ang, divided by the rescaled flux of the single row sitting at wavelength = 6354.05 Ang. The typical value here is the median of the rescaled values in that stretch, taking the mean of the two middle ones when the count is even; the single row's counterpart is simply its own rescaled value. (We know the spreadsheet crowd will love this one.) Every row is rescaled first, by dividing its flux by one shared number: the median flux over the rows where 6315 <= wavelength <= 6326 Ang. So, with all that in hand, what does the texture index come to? 1.05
